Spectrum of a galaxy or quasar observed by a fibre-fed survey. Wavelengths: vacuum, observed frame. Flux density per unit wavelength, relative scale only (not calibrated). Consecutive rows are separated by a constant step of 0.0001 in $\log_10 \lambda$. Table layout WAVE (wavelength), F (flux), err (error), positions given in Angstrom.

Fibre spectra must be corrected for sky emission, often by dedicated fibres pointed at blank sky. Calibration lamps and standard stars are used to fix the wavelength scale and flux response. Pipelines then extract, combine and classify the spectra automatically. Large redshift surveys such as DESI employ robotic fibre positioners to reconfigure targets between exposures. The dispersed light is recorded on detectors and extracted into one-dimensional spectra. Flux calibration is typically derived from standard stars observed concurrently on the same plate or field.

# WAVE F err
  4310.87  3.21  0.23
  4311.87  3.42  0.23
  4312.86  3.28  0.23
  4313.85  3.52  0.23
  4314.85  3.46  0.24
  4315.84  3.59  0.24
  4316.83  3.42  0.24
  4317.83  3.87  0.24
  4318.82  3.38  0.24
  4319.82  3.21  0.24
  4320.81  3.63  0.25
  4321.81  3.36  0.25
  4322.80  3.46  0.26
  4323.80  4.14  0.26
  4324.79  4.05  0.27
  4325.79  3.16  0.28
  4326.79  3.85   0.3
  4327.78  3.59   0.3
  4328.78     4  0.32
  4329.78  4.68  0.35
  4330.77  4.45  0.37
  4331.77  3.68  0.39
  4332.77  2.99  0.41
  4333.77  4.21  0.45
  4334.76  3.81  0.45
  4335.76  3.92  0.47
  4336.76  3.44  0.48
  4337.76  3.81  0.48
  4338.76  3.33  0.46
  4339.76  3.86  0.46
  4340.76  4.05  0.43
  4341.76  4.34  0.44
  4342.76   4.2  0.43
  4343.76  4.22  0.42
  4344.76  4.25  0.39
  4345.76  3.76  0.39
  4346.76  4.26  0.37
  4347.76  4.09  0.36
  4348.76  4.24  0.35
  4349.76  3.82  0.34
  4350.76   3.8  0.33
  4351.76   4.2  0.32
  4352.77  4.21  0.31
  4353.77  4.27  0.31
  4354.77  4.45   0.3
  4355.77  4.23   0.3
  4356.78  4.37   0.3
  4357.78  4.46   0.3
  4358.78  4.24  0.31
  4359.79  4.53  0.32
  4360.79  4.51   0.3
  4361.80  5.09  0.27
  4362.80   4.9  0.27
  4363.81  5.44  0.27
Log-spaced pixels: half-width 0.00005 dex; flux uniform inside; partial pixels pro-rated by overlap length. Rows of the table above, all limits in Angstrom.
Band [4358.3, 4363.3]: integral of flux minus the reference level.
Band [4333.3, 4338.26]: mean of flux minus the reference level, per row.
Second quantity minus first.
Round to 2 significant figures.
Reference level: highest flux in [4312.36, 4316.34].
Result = -5.1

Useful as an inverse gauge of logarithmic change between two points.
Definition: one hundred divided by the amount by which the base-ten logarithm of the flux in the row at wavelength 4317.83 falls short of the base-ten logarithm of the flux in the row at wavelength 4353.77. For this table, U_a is 2341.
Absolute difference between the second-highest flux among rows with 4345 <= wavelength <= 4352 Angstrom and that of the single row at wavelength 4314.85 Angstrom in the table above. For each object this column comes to 0.78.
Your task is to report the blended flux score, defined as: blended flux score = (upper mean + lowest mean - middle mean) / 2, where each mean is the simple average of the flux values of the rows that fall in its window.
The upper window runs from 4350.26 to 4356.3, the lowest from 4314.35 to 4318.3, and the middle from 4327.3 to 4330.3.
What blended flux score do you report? 1.84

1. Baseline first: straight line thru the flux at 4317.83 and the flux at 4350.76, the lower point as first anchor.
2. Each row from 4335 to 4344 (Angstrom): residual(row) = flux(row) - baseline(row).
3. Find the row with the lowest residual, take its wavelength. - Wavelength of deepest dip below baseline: 4338.76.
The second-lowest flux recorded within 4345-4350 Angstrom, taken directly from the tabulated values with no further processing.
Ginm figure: 3.82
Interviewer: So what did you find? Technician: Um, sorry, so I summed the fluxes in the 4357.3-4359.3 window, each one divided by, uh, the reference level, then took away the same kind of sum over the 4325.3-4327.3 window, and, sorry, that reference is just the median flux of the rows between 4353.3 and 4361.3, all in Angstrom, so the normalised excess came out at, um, 0.38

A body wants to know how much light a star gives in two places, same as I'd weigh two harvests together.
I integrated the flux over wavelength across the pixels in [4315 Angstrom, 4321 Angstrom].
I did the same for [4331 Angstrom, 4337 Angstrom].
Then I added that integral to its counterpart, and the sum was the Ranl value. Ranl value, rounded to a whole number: 43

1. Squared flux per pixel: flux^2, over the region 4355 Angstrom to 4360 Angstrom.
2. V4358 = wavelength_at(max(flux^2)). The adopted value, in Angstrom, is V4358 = 4359.79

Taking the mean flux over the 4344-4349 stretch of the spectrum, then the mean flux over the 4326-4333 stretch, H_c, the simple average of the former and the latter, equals 4.01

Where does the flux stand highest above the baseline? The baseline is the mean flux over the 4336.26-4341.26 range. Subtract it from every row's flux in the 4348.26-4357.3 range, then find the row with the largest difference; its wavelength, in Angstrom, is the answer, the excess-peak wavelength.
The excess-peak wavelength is 4354.77 Angstrom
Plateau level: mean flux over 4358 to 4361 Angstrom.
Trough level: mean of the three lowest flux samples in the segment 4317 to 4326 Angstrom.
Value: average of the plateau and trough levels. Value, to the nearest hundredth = 3.83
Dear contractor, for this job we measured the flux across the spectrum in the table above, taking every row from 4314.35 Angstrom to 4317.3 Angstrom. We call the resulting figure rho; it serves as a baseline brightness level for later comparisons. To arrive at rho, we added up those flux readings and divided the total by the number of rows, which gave 3.5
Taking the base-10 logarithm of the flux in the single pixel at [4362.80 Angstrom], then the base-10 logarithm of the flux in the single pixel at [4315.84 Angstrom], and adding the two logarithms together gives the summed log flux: 1.25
